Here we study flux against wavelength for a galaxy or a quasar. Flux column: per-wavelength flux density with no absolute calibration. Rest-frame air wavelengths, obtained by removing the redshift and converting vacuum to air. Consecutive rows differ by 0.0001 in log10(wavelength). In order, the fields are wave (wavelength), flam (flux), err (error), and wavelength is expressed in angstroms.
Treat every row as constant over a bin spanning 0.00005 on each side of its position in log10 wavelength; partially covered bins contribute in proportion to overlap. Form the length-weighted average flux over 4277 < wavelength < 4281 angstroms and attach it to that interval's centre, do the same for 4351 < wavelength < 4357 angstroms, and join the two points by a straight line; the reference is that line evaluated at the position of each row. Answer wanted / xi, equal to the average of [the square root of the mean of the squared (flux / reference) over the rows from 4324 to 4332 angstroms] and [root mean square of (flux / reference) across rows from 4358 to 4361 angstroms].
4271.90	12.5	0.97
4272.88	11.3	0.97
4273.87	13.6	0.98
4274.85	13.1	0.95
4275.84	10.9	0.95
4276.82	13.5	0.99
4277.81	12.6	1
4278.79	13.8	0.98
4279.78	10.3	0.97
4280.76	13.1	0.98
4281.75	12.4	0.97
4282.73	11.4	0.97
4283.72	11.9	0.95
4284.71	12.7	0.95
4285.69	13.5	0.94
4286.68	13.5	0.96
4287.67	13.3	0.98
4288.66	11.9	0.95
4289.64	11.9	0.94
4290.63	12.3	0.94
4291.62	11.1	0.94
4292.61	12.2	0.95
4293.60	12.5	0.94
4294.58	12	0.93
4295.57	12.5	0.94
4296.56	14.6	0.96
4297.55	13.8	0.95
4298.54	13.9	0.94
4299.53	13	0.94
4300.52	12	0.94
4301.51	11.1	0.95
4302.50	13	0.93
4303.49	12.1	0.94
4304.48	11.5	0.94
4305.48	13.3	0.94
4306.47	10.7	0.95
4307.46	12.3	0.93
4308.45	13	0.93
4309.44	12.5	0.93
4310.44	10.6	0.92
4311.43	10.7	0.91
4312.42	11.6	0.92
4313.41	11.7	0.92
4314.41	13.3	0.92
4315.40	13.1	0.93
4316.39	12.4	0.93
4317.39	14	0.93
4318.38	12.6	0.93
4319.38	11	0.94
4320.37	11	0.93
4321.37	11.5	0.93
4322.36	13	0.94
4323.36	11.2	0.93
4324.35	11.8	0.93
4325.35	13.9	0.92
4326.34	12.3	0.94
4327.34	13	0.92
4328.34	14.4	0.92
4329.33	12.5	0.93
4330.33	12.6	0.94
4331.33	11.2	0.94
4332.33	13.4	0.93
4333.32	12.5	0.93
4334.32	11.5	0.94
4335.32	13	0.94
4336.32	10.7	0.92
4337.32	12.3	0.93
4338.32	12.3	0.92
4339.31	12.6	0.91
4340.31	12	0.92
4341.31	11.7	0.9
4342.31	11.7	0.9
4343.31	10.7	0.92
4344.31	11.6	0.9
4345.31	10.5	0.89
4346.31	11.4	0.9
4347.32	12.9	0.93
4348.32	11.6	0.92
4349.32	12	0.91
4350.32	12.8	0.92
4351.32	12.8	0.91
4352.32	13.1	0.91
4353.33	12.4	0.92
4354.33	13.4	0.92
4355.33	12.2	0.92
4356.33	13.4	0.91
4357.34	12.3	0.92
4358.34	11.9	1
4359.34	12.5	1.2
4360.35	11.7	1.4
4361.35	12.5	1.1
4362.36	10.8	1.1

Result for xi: 0.97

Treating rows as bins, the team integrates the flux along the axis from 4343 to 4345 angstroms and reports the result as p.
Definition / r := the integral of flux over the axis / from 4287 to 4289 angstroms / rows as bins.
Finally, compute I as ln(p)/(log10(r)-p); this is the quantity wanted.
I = -0.149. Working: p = 22.3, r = 25.4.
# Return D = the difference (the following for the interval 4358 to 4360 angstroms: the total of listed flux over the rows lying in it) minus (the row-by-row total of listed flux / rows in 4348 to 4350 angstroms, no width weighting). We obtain 1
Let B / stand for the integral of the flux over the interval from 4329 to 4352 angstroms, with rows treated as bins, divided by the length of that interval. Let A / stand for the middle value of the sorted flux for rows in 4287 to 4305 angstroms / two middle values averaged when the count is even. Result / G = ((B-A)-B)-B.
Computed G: -24.27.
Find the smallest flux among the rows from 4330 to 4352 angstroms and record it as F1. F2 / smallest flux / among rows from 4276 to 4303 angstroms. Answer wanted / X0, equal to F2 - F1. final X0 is -0.2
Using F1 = 10.5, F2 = 10.3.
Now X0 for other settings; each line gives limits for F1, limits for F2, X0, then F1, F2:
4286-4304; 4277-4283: -0.8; 11.1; 10.3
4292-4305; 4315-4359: -0.6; 11.1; 10.5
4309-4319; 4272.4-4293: -0.3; 10.6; 10.3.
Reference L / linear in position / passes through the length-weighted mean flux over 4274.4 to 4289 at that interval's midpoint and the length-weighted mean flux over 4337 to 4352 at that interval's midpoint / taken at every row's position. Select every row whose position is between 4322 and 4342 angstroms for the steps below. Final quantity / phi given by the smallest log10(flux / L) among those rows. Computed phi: -0.050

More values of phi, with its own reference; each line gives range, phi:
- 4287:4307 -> -0.060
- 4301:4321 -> -0.063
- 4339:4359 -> -0.056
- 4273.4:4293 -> -0.086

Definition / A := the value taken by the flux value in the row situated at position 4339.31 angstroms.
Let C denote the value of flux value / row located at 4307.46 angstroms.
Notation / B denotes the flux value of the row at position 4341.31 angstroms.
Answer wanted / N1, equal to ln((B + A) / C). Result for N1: 0.681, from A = 12.6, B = 11.7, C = 12.3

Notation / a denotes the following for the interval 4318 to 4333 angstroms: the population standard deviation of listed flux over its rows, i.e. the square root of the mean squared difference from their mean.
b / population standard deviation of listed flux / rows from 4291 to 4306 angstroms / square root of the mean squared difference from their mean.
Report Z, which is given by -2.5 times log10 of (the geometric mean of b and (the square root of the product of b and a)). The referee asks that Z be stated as 0.00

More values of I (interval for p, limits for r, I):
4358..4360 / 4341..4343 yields -0.139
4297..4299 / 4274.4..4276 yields -0.126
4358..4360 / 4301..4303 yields -0.139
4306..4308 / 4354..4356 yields -0.145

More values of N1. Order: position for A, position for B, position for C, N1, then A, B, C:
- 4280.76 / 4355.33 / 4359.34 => 0.705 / 13.1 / 12.2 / 12.5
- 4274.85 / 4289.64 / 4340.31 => 0.734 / 13.1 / 11.9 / 12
